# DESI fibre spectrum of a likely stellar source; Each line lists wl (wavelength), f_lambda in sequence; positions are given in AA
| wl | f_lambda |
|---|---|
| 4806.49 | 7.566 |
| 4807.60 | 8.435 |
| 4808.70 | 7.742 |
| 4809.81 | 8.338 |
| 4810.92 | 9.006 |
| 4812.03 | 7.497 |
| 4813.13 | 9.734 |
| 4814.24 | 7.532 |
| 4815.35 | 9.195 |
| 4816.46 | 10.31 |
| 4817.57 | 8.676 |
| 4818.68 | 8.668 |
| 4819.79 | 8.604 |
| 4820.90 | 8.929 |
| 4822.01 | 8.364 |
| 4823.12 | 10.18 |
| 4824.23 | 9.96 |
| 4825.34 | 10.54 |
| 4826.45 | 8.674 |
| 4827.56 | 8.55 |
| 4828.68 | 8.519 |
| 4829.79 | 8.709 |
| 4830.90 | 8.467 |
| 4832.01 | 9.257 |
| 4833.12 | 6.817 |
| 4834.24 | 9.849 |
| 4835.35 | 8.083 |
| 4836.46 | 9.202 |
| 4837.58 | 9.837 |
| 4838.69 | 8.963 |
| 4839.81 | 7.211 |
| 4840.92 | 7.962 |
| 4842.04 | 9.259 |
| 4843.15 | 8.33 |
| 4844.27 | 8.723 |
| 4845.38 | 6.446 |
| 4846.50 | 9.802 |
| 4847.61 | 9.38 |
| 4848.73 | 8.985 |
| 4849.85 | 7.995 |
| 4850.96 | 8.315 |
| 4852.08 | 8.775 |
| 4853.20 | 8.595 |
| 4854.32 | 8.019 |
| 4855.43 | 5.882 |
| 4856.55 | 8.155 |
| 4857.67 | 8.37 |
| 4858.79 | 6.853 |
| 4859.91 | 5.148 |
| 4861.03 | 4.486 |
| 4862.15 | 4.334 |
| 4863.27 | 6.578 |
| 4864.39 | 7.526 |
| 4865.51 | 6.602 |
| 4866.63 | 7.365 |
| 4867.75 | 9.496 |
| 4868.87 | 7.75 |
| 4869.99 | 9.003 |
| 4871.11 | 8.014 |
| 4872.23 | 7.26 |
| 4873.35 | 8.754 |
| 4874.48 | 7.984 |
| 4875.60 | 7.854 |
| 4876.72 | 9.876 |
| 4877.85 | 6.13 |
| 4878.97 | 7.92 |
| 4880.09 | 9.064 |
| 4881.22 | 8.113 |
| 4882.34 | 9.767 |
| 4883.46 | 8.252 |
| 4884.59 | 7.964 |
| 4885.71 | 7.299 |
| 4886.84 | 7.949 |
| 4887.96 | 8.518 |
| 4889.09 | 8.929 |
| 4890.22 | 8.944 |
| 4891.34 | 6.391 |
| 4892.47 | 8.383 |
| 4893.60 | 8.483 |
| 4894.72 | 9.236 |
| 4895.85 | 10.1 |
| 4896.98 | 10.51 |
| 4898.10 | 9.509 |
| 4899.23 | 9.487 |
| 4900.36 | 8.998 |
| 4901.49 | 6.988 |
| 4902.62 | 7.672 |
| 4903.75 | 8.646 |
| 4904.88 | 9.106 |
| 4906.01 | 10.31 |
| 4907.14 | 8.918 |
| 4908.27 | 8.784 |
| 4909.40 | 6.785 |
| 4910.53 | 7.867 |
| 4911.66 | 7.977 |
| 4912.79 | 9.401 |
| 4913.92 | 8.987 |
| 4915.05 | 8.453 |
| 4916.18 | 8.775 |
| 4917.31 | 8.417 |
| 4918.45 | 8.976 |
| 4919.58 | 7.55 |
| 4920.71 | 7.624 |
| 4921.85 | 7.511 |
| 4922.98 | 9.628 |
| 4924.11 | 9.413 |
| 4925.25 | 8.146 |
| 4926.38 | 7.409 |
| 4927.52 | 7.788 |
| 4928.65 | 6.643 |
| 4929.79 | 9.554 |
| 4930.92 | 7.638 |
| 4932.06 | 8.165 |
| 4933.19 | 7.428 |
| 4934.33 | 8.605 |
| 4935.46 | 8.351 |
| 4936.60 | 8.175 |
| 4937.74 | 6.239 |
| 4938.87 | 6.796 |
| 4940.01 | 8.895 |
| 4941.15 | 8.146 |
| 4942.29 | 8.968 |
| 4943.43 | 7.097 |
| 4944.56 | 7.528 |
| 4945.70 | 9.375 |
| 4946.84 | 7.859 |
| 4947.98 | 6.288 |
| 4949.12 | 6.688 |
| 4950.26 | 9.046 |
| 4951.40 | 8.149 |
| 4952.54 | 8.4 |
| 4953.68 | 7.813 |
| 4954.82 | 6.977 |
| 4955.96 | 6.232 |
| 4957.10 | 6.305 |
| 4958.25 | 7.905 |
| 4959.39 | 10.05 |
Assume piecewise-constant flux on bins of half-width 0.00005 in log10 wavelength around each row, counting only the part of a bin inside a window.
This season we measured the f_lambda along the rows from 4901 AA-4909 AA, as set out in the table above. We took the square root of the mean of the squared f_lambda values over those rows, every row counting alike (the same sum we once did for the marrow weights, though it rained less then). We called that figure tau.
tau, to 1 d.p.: 8.7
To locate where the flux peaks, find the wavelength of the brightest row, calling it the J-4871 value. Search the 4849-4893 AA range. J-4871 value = 4876.72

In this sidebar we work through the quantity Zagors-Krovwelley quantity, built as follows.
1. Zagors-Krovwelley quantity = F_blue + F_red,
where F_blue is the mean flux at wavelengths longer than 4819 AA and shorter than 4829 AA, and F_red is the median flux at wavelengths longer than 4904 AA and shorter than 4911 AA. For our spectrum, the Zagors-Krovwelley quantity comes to 18.0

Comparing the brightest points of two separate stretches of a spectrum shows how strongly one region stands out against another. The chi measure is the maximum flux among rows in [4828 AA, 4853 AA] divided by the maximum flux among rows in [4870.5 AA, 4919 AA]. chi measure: 0.94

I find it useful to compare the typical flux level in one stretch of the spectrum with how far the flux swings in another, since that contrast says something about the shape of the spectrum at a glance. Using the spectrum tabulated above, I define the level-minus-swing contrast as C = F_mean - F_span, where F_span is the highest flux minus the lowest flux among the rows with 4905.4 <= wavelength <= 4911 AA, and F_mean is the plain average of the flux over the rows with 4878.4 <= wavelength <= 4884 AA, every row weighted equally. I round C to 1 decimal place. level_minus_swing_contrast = 5.1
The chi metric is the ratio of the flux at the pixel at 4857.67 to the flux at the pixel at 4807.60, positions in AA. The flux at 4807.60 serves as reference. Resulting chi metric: 0.99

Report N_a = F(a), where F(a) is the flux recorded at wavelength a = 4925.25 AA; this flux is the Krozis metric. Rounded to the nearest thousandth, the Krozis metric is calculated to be 8.146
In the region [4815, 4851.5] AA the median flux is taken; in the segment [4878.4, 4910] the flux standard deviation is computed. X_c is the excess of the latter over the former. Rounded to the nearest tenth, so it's -7.7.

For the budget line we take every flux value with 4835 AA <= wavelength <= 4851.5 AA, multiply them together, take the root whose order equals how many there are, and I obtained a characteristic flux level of 8.51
